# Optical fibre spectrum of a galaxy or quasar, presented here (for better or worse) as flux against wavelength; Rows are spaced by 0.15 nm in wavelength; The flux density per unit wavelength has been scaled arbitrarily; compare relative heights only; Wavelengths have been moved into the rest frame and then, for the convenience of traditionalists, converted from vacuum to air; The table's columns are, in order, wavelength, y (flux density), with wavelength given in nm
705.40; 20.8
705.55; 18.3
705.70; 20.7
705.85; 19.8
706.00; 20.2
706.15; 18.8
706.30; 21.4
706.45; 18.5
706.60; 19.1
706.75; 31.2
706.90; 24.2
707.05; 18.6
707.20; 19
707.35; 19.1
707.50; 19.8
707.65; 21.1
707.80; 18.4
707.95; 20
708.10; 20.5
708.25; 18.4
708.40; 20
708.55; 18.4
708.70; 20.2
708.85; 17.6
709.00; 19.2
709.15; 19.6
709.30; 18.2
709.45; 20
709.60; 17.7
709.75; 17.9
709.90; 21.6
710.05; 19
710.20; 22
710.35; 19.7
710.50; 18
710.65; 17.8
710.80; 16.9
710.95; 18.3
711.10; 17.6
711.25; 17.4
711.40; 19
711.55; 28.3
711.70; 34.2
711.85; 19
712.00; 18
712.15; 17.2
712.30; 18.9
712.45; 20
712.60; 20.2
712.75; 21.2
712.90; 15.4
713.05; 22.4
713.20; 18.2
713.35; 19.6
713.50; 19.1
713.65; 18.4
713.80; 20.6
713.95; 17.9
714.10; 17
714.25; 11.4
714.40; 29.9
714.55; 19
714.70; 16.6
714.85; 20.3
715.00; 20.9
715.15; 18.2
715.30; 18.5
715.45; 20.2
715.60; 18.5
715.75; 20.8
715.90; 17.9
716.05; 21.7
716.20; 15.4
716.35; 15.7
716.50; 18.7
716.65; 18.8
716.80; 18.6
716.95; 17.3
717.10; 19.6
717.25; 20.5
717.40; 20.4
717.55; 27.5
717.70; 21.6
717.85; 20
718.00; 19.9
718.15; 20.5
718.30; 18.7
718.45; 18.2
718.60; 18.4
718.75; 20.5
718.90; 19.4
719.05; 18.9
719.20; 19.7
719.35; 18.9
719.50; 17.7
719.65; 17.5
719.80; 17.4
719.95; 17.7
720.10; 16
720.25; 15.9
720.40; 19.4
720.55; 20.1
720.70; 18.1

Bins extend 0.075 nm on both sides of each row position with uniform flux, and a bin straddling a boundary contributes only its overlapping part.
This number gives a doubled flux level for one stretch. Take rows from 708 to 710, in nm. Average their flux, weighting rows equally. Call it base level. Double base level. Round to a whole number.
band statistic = 38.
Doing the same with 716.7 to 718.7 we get 40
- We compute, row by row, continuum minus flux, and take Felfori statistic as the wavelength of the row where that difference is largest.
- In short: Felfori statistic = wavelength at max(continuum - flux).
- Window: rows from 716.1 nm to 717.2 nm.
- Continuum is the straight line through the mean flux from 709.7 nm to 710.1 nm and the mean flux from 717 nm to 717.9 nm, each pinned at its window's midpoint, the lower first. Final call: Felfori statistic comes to 716.20 nm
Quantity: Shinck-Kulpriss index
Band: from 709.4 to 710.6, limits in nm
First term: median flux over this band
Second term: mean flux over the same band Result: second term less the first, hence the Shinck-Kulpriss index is 0.1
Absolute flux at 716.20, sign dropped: 15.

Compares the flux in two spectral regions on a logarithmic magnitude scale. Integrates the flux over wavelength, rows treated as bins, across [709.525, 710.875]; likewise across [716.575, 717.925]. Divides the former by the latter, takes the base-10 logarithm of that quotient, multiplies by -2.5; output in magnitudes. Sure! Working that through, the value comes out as 0.08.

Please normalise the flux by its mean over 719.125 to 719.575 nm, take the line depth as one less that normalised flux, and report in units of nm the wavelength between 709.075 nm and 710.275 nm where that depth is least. 710.20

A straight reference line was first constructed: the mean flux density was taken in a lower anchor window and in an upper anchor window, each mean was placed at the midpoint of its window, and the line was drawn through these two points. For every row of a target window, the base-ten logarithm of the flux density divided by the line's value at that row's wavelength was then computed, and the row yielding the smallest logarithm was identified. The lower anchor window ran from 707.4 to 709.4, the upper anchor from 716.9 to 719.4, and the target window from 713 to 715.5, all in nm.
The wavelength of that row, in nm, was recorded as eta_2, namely 714.25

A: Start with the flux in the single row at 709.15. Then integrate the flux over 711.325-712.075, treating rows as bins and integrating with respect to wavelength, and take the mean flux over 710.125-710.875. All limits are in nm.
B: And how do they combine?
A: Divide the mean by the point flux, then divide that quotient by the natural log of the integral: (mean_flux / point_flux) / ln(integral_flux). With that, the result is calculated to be 0.335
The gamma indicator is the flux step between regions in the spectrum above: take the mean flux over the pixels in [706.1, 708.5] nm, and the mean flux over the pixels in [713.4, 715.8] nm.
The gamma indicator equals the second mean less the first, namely -1.3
